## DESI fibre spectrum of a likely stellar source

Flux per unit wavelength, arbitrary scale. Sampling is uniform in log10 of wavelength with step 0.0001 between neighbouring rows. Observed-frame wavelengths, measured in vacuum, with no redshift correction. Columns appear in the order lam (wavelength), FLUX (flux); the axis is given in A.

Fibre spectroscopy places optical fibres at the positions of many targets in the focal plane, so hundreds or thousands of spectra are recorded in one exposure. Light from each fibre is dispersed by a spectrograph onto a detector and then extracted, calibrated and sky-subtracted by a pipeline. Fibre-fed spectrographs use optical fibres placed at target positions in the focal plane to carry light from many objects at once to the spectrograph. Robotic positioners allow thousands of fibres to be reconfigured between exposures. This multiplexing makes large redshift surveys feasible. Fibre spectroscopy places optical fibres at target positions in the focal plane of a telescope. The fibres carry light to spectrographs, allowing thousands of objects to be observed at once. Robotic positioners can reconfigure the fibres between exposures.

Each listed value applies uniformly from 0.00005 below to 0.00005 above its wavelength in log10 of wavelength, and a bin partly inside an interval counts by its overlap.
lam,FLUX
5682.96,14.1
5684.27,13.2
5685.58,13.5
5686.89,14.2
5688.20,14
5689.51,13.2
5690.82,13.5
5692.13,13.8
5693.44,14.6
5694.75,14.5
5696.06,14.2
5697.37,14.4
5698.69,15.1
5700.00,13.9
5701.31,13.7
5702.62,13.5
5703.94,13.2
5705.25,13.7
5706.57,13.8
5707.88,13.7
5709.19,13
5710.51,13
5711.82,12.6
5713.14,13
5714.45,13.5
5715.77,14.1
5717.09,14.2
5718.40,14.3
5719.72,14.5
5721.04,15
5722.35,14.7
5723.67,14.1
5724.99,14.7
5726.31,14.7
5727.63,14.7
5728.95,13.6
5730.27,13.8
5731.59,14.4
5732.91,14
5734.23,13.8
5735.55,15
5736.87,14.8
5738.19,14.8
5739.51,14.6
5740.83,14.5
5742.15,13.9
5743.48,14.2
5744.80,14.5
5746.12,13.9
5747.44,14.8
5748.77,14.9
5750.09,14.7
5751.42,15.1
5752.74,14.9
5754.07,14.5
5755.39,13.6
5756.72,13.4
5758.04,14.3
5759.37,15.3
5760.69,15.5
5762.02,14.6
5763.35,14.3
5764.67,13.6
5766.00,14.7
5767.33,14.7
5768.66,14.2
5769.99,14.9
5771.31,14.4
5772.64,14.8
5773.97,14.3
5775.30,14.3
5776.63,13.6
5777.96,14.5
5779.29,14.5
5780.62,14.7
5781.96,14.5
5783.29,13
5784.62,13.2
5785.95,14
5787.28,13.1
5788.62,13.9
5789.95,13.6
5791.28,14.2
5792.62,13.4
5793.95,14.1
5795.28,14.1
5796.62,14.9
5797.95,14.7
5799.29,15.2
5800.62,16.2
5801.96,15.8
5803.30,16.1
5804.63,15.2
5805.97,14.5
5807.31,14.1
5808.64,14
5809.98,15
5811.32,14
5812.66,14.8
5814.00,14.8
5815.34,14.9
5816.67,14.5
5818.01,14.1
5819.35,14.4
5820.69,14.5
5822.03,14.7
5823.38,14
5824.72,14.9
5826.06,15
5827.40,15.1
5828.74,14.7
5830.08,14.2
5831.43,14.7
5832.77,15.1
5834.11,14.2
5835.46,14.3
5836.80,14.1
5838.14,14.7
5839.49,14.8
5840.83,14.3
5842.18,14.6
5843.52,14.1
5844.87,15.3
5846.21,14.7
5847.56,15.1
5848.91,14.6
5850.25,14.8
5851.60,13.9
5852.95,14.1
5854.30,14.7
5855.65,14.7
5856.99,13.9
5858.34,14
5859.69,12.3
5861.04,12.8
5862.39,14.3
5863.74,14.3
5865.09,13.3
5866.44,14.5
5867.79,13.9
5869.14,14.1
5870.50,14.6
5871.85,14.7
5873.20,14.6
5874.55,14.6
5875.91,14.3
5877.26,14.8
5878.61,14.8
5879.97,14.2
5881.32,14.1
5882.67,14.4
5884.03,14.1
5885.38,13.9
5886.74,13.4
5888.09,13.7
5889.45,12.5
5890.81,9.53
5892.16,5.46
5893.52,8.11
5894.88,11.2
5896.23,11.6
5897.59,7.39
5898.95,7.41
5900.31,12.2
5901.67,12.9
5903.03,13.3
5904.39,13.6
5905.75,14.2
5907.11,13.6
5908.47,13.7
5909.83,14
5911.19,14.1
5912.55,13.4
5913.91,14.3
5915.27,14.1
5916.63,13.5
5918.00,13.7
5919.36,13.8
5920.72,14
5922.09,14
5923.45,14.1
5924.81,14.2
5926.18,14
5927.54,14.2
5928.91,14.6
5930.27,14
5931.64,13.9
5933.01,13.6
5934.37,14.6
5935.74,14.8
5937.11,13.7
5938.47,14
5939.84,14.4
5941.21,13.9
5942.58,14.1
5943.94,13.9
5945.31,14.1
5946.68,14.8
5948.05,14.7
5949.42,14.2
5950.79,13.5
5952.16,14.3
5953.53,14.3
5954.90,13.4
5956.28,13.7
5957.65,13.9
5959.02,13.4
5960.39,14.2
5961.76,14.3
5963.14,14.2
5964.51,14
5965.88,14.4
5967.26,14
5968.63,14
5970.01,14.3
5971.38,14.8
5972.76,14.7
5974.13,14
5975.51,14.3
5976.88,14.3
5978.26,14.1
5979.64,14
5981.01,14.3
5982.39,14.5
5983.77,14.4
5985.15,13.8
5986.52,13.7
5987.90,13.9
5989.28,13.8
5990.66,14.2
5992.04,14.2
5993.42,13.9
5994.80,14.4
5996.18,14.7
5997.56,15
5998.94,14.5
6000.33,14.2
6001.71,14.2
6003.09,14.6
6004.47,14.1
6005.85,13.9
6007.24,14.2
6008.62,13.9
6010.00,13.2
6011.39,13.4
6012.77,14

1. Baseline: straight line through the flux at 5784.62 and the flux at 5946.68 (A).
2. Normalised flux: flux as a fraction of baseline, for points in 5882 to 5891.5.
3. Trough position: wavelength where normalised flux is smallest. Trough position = 5890.81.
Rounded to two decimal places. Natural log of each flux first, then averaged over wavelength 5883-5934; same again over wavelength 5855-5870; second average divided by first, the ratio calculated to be 1.04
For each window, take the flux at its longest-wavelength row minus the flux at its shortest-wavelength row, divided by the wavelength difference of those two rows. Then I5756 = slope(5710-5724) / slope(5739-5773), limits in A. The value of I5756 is 13.8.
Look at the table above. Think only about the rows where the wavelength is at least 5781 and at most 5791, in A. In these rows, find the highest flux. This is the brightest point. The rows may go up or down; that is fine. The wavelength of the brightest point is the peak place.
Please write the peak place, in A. 5781.96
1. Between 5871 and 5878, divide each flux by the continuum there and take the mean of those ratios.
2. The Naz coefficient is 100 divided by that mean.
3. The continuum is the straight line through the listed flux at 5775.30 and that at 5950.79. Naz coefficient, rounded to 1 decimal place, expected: 94.8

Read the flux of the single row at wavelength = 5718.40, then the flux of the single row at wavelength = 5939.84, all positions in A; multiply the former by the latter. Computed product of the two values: 206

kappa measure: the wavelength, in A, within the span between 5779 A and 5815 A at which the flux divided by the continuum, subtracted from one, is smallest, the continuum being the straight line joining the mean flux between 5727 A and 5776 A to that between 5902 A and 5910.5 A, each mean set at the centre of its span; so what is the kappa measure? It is 5800.62 A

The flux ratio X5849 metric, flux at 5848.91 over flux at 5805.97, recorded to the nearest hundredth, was 1.01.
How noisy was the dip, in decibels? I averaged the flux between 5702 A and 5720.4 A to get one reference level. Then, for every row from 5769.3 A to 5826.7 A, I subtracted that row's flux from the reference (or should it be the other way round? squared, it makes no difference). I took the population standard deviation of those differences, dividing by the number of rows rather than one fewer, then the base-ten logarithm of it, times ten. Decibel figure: -2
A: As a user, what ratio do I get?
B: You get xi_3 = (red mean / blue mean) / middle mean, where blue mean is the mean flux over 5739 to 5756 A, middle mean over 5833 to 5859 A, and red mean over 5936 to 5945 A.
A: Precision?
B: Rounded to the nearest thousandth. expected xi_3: 0.067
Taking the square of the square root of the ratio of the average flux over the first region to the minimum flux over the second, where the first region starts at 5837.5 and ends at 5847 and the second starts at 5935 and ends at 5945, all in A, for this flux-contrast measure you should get 1.069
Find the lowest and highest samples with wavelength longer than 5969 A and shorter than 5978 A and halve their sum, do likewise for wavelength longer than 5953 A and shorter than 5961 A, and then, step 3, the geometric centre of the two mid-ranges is 14.1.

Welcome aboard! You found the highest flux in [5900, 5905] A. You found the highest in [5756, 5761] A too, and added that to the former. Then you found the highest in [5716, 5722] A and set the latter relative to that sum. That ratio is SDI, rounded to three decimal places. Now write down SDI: 0.515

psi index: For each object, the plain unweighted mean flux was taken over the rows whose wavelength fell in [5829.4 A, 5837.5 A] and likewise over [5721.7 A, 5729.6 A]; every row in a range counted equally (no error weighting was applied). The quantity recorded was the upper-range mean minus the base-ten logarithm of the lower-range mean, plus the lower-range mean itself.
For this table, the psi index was 27.7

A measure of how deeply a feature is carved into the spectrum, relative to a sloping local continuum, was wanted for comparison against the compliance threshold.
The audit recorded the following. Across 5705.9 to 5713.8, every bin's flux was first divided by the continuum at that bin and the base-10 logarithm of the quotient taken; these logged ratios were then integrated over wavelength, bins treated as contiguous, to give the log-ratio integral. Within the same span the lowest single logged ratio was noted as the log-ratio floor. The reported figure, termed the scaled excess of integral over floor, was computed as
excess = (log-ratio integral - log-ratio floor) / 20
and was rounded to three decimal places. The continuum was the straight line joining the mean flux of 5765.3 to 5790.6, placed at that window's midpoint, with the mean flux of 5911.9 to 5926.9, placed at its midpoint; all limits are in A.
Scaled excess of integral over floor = -0.011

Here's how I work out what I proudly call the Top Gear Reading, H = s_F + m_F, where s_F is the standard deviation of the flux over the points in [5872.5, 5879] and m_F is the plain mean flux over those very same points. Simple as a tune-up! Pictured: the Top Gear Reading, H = 14.8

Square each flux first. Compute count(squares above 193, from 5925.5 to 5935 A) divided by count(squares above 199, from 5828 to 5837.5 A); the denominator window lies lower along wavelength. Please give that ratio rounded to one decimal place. 1.0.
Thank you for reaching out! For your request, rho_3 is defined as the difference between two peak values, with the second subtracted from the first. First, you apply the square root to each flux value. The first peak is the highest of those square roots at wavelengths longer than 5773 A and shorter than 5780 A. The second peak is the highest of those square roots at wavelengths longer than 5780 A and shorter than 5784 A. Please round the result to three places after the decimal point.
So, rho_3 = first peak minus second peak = -0.026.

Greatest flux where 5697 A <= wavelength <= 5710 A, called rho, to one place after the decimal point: 15.1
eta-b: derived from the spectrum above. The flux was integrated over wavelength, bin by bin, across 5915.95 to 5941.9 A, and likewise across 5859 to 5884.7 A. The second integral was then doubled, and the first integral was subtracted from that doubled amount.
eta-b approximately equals 362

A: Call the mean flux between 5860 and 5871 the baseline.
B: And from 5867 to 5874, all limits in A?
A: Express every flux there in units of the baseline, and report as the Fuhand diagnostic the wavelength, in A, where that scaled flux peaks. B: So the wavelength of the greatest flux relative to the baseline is 5871.85 A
